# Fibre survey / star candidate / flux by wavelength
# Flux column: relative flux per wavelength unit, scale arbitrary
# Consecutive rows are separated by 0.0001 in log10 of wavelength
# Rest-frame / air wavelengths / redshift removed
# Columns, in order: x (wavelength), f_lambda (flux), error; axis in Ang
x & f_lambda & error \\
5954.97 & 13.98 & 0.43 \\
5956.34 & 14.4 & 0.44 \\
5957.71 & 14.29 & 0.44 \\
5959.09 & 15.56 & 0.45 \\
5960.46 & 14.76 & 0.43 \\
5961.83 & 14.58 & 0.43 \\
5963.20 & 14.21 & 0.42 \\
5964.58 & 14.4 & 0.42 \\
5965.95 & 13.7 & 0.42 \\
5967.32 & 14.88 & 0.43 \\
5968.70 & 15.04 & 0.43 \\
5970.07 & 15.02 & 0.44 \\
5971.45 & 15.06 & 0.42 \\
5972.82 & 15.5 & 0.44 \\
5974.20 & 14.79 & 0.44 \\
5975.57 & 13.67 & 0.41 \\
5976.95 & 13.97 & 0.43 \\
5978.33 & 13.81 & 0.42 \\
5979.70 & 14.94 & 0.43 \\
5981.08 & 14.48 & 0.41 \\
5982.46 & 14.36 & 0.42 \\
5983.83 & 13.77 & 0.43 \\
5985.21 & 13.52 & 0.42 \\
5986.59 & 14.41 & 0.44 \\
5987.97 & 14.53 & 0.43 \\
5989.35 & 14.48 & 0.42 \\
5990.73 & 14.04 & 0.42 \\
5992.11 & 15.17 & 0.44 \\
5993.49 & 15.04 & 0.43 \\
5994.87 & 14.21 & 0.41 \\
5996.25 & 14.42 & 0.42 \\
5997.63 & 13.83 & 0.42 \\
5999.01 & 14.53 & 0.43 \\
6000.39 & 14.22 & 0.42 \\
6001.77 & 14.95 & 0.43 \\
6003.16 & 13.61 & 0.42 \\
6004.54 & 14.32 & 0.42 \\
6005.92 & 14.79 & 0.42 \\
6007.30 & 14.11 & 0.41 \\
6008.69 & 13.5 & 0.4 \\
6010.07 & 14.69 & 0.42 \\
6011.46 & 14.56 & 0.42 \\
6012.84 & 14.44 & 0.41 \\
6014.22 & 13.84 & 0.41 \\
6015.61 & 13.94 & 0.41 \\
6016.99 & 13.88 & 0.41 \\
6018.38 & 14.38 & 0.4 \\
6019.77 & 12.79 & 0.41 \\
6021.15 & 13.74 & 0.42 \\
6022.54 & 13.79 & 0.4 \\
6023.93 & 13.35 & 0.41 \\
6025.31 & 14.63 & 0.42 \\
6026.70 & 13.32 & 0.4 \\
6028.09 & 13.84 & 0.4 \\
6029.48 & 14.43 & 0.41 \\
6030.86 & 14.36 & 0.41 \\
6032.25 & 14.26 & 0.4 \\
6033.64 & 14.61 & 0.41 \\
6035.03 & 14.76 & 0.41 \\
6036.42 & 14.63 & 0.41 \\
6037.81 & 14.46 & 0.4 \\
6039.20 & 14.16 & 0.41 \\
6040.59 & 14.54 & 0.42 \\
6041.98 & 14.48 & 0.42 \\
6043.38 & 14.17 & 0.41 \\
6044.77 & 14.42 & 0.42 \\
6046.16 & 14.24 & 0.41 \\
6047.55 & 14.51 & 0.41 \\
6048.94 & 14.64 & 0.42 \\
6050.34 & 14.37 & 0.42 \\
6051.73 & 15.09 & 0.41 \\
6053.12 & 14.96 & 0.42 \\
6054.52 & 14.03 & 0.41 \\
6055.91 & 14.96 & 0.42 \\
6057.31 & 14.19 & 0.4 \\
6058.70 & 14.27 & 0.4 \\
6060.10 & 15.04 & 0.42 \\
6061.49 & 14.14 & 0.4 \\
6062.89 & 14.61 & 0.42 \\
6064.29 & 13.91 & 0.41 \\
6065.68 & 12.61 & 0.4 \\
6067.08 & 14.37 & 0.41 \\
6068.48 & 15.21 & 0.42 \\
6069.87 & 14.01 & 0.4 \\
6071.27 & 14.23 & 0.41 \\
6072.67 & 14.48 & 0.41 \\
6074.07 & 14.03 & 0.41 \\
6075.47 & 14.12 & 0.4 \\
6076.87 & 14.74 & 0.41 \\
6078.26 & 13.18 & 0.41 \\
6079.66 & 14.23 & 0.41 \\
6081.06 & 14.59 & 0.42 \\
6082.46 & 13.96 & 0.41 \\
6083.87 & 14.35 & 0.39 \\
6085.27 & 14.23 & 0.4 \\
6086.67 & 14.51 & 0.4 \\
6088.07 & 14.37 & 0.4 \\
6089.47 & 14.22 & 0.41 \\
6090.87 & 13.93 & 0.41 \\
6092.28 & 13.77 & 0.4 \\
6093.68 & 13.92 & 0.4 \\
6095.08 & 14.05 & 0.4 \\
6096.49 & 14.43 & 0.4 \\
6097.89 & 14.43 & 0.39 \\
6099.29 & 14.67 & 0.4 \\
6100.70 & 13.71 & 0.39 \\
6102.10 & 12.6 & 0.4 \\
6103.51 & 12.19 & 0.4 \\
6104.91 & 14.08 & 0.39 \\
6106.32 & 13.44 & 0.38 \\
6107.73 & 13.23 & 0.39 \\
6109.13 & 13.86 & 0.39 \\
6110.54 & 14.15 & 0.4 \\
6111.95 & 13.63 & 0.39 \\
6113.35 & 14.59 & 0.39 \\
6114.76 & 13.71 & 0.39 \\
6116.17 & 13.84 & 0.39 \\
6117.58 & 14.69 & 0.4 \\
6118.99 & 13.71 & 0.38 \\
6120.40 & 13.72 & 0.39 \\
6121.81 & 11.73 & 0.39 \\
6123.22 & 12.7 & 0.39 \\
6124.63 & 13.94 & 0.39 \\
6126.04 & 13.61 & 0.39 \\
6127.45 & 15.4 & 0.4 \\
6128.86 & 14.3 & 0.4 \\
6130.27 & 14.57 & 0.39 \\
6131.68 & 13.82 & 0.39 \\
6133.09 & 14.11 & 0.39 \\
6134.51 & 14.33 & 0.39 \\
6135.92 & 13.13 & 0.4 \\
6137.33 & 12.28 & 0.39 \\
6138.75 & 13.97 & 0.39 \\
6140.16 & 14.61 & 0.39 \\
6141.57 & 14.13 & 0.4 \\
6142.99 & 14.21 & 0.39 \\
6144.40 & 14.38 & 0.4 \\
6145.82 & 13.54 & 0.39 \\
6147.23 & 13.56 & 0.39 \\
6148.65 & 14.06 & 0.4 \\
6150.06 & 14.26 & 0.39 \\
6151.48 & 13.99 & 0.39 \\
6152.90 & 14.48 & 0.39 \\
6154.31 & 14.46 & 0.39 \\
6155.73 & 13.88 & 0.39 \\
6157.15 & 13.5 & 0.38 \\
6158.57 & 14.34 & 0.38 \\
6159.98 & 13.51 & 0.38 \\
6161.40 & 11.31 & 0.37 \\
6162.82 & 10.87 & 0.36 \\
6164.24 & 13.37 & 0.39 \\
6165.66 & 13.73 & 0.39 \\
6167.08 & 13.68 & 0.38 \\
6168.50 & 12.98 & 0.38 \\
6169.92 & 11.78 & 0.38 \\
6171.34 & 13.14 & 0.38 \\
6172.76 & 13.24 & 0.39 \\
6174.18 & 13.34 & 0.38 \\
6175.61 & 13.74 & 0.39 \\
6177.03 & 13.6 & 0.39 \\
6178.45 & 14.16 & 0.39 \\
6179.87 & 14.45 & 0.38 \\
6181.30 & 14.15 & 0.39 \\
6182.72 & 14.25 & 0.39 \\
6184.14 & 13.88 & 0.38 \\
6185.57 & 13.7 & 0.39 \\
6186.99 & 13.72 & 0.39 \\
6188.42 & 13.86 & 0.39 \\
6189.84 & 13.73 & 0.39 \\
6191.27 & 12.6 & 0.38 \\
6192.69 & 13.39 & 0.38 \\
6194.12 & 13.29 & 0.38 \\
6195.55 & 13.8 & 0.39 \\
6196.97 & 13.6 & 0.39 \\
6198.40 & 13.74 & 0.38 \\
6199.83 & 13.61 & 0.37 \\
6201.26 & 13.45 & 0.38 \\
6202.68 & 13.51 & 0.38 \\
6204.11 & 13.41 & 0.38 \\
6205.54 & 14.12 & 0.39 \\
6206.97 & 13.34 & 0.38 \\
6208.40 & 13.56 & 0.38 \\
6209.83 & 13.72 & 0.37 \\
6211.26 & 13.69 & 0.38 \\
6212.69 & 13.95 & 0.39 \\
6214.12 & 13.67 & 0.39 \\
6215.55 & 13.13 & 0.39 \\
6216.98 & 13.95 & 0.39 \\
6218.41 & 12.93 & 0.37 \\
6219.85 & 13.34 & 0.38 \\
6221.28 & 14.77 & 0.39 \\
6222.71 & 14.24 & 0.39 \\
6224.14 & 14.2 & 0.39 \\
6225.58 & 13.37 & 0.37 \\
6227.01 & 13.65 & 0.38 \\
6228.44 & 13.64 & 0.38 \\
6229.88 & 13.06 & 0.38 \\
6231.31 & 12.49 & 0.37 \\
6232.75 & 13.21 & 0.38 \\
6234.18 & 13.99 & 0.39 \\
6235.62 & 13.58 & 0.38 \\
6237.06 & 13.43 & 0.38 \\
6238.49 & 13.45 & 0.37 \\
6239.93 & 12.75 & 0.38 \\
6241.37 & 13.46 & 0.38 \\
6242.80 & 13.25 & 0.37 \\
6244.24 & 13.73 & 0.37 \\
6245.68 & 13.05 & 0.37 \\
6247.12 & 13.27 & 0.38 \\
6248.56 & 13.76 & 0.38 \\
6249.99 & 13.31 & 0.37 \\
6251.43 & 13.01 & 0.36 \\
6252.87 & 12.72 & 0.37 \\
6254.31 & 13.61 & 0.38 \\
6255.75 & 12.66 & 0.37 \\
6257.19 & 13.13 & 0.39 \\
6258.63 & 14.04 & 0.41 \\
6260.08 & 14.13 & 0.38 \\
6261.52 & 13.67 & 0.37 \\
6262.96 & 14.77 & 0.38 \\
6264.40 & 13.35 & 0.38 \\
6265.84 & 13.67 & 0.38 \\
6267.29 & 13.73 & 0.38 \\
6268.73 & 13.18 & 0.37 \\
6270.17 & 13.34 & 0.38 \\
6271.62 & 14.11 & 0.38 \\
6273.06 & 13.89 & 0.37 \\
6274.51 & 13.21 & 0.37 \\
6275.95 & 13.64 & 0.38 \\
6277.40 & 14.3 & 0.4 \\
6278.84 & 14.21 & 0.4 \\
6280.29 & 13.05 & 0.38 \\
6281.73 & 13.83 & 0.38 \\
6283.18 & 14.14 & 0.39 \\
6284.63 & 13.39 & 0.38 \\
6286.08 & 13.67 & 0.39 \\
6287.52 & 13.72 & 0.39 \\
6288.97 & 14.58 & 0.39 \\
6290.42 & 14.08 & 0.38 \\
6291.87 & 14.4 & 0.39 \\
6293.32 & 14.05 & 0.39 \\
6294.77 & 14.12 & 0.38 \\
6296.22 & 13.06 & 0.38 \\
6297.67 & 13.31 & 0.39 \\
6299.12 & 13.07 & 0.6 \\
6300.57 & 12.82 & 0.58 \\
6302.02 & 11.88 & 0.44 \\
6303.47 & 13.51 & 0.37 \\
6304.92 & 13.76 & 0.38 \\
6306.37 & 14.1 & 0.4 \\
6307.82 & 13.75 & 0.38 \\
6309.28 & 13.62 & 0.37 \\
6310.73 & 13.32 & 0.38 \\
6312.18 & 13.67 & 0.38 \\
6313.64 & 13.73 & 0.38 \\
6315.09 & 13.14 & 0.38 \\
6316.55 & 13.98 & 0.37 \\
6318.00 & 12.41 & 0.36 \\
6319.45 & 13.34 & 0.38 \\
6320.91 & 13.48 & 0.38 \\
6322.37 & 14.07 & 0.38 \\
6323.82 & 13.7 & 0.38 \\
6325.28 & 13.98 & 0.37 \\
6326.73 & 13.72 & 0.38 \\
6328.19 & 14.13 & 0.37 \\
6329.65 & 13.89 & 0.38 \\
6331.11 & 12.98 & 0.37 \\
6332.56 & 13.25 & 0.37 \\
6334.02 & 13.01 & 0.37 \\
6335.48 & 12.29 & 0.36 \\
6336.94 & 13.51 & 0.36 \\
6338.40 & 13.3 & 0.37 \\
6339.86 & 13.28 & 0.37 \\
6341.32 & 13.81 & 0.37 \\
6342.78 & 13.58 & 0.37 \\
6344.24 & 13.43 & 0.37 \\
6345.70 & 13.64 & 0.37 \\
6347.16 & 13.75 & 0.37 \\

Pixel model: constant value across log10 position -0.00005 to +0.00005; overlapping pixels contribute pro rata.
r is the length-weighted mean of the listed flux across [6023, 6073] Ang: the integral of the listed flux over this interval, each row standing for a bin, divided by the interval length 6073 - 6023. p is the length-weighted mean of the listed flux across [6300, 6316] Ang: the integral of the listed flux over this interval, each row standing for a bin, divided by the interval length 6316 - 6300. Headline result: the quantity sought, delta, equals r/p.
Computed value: 1.07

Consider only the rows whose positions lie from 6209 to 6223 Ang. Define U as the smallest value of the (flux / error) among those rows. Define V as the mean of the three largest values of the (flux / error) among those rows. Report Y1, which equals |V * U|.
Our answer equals 1251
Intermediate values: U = 34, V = 37.2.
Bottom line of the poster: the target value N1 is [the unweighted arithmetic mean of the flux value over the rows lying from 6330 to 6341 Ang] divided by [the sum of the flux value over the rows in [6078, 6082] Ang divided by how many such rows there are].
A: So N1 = 0.93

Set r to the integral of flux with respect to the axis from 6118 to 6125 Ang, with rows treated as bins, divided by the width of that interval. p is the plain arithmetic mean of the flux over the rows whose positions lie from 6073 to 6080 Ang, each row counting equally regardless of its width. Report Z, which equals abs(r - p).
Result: 0.9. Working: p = 14.1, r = 13.2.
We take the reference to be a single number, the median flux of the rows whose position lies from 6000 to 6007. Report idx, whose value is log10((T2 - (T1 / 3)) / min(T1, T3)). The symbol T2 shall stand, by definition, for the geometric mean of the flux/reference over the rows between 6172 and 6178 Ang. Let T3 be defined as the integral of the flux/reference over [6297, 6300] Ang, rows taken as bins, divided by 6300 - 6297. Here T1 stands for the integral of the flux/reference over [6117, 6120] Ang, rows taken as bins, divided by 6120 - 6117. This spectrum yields -0.18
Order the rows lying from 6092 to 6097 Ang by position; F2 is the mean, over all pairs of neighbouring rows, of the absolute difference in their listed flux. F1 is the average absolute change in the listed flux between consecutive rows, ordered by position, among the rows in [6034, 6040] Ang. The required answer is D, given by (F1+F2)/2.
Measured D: 0.21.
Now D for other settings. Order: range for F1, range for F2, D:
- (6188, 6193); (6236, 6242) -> 0.58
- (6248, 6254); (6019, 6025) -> 0.41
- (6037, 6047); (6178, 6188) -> 0.23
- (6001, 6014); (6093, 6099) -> 0.41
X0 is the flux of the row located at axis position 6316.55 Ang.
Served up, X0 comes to 13.98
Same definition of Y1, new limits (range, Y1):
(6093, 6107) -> 1115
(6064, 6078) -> 1129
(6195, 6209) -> 1269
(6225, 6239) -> 1220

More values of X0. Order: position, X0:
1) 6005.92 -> 14.79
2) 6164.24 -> 13.37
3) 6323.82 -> 13.7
